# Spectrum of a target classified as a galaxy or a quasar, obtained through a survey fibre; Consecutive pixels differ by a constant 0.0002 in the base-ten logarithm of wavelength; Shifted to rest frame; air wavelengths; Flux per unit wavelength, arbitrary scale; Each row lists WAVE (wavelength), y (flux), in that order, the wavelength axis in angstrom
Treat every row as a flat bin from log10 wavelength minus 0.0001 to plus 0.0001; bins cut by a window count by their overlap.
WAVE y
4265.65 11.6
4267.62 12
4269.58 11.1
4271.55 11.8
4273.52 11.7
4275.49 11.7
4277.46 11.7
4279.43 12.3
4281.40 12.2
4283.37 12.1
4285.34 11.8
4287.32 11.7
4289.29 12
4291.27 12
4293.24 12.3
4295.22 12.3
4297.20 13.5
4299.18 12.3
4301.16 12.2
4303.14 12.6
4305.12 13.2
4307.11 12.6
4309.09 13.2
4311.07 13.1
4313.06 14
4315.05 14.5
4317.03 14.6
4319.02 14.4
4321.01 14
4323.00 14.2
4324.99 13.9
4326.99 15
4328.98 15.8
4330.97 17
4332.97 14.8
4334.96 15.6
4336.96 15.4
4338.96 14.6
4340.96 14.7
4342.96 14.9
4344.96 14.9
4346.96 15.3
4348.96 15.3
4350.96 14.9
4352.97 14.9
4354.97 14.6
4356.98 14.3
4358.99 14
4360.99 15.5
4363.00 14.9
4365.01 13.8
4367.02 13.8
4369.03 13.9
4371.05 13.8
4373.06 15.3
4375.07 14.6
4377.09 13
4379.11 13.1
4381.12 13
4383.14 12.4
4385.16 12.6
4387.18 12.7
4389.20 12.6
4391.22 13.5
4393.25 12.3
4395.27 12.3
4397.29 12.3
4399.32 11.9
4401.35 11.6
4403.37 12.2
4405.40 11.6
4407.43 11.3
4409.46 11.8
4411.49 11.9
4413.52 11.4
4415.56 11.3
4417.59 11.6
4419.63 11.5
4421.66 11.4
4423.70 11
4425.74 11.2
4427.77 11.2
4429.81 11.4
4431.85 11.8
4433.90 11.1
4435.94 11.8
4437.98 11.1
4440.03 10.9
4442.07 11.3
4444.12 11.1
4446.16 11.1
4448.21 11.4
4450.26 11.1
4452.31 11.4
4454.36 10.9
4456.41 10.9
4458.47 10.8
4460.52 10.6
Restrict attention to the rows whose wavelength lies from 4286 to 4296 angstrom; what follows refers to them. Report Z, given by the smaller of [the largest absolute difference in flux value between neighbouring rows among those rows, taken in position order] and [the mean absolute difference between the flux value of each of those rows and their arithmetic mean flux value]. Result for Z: 0.19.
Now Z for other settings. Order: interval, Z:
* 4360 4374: 0.69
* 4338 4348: 0.18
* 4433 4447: 0.20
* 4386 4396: 0.34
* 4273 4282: 0.26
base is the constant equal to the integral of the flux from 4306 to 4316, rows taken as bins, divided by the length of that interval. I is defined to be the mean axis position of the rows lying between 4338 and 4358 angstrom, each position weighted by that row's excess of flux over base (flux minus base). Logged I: 4347.7 angstrom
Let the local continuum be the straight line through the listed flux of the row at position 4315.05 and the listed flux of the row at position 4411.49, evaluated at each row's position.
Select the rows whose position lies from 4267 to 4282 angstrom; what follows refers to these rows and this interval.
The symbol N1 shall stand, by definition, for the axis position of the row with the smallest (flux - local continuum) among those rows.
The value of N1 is 4269.58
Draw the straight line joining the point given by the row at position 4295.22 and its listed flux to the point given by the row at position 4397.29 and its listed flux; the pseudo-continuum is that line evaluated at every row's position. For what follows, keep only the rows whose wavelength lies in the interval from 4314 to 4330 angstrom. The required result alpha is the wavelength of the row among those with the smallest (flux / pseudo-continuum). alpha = 4324.99 angstrom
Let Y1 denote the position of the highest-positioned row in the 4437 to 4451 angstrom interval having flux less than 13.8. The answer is 4450.26 angstrom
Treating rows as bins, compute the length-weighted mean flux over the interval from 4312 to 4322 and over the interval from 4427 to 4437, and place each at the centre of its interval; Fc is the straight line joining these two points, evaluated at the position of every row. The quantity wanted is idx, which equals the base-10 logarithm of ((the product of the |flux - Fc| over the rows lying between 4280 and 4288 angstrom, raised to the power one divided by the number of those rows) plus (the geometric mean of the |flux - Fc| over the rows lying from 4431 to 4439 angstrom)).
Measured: 0.54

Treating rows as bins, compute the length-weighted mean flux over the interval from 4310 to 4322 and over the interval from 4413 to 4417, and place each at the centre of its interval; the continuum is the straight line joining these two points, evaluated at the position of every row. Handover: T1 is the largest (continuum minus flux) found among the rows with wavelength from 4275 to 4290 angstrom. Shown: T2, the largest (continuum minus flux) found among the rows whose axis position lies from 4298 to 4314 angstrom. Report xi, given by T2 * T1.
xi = 8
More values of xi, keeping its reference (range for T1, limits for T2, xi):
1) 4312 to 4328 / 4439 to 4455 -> 0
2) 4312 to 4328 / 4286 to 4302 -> 1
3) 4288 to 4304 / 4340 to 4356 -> -4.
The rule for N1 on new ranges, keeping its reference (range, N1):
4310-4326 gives 4311.07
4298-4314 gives 4301.16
